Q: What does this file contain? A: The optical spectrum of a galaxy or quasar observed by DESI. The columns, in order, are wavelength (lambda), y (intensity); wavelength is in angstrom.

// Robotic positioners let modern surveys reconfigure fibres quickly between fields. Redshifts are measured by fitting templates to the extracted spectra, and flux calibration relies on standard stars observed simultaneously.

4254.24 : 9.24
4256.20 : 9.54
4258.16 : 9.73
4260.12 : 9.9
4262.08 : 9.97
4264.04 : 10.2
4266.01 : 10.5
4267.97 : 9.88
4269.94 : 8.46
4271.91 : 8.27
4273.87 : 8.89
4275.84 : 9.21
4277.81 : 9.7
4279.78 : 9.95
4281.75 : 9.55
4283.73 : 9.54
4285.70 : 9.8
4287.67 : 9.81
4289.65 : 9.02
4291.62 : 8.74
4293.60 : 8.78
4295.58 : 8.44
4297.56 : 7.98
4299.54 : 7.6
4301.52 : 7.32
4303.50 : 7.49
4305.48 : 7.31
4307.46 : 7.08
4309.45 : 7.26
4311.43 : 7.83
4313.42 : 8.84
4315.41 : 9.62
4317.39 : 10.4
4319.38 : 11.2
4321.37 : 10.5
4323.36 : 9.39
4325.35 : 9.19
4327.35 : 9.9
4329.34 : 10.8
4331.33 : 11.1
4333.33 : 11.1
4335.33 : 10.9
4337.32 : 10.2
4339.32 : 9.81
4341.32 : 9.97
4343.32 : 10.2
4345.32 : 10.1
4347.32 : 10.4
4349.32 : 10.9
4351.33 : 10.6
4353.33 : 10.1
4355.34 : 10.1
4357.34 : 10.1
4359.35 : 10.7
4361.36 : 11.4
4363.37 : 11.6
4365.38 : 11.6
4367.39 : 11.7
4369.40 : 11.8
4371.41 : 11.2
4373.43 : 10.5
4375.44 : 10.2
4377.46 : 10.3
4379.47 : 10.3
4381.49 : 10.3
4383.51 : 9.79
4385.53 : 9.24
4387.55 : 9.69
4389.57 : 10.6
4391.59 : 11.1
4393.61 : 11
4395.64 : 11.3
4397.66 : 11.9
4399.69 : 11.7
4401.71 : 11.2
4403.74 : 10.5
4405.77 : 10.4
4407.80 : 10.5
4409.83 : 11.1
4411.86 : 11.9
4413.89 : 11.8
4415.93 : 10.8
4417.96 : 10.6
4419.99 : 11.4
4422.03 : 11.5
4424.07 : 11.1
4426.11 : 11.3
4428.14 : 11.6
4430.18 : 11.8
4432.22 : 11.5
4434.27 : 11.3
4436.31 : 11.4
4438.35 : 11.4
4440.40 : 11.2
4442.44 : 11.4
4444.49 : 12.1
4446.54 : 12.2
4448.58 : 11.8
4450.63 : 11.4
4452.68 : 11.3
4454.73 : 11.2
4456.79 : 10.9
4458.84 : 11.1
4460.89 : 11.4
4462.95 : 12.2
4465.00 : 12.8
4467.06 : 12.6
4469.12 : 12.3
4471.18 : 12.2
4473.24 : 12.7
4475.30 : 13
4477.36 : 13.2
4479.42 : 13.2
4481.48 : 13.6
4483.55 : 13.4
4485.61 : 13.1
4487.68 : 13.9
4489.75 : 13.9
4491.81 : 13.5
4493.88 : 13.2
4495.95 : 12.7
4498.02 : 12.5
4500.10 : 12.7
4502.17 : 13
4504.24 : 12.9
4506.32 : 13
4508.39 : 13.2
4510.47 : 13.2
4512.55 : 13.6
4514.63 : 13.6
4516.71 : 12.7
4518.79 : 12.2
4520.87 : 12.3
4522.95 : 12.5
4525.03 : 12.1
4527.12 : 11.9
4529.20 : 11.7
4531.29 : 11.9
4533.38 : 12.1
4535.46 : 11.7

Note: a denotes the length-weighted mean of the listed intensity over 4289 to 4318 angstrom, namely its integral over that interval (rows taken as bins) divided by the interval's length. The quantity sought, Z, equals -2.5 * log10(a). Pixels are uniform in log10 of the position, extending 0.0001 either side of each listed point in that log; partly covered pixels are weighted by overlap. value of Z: -2.29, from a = 8.2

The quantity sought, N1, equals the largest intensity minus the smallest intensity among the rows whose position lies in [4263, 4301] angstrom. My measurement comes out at 2.9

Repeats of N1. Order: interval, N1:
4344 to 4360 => 0.8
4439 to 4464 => 1.3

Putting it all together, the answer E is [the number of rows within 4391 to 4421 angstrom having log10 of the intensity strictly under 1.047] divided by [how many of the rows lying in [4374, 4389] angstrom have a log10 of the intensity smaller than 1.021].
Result 1.1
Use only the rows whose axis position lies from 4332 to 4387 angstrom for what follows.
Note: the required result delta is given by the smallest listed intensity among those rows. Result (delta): 9.24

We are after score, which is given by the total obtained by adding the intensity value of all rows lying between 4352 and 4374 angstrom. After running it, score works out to 121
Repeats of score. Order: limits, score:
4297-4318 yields 89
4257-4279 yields 105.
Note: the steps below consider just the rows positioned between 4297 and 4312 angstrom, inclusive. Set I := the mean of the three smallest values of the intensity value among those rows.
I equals 7.2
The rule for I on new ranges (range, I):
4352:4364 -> 10.1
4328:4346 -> 10.0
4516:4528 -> 12.1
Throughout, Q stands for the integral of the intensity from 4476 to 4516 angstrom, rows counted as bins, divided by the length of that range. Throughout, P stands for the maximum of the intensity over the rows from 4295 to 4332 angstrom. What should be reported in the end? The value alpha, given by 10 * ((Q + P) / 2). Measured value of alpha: 122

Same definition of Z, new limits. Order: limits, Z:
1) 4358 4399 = -2.58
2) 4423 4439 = -2.64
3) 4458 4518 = -2.78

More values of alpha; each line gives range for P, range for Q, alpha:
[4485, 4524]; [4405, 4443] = 126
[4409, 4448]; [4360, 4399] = 115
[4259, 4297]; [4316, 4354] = 104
